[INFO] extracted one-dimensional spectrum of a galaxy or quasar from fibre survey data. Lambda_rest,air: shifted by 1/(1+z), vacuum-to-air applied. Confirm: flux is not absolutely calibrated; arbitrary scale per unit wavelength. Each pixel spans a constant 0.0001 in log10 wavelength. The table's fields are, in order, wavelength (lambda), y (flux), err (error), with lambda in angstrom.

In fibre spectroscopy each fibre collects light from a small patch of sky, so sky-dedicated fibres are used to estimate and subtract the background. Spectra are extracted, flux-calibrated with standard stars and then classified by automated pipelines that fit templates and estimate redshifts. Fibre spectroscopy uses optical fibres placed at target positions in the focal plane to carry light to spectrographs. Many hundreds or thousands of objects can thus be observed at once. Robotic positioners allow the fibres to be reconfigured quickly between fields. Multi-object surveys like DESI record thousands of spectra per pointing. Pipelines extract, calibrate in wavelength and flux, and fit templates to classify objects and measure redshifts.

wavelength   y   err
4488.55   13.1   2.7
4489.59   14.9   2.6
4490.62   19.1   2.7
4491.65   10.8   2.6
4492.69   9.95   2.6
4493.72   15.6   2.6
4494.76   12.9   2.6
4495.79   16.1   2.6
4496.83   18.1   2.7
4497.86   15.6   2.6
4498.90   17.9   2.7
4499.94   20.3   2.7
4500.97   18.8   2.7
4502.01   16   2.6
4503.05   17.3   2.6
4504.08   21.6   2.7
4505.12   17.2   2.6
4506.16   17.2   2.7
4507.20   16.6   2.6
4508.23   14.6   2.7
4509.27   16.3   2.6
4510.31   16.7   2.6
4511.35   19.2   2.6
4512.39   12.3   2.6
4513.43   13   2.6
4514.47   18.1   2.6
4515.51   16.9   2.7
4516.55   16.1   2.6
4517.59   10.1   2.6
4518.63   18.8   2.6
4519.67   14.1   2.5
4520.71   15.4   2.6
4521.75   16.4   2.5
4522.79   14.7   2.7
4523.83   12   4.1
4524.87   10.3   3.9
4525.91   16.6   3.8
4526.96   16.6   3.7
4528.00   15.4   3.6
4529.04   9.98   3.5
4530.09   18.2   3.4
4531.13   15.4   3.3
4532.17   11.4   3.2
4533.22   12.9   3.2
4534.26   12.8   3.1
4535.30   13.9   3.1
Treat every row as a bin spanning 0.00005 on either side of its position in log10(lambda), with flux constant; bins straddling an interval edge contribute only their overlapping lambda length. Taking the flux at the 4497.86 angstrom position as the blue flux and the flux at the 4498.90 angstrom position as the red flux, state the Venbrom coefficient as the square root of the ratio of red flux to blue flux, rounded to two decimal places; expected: 1.07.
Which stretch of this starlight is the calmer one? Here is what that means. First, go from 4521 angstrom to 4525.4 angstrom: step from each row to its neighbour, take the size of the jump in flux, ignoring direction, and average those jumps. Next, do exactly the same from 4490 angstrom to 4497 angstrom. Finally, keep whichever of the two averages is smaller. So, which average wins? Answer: 2.03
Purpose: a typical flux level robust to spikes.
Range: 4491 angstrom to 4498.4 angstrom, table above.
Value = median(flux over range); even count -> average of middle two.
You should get 15.6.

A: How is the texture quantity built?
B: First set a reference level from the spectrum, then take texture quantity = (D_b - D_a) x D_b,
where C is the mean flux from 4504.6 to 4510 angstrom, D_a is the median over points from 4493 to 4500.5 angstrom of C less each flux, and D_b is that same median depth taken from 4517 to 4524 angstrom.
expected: 2.4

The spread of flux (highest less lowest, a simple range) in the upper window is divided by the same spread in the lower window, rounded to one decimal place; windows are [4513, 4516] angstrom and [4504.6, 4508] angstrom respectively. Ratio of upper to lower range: 8.5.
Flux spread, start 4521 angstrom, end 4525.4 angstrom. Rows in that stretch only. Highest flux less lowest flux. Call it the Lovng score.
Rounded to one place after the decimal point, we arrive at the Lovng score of 6.1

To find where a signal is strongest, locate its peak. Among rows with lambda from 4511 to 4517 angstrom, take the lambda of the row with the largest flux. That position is 4511.35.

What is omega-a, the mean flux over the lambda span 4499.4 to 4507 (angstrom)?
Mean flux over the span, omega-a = 18.3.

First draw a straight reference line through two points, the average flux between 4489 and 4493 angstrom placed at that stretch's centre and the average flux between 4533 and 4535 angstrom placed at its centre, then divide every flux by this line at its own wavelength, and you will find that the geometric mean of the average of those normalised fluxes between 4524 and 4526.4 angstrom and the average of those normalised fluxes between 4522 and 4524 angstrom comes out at 1.03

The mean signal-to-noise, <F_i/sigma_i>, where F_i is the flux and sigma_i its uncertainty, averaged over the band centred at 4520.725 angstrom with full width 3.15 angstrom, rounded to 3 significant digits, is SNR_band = 6.04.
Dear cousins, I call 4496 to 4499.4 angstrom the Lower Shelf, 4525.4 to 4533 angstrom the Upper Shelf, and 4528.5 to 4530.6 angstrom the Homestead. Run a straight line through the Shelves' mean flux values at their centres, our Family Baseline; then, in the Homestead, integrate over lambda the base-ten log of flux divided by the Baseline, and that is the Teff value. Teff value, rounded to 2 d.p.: -0.08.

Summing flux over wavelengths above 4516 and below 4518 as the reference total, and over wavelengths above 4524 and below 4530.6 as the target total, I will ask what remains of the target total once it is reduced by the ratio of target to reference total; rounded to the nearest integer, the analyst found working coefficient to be 84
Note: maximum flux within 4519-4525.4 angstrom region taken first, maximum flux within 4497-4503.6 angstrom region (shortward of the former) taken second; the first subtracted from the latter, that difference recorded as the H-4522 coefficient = 3.9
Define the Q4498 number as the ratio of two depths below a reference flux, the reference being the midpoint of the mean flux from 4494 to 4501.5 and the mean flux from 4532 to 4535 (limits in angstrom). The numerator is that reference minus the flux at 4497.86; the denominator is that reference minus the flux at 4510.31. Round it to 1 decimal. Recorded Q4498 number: 0.4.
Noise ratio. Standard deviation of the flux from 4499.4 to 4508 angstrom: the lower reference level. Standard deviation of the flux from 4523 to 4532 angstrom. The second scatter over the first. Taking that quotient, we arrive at 1.60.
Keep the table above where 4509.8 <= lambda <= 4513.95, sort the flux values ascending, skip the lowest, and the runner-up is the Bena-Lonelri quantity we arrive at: 13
